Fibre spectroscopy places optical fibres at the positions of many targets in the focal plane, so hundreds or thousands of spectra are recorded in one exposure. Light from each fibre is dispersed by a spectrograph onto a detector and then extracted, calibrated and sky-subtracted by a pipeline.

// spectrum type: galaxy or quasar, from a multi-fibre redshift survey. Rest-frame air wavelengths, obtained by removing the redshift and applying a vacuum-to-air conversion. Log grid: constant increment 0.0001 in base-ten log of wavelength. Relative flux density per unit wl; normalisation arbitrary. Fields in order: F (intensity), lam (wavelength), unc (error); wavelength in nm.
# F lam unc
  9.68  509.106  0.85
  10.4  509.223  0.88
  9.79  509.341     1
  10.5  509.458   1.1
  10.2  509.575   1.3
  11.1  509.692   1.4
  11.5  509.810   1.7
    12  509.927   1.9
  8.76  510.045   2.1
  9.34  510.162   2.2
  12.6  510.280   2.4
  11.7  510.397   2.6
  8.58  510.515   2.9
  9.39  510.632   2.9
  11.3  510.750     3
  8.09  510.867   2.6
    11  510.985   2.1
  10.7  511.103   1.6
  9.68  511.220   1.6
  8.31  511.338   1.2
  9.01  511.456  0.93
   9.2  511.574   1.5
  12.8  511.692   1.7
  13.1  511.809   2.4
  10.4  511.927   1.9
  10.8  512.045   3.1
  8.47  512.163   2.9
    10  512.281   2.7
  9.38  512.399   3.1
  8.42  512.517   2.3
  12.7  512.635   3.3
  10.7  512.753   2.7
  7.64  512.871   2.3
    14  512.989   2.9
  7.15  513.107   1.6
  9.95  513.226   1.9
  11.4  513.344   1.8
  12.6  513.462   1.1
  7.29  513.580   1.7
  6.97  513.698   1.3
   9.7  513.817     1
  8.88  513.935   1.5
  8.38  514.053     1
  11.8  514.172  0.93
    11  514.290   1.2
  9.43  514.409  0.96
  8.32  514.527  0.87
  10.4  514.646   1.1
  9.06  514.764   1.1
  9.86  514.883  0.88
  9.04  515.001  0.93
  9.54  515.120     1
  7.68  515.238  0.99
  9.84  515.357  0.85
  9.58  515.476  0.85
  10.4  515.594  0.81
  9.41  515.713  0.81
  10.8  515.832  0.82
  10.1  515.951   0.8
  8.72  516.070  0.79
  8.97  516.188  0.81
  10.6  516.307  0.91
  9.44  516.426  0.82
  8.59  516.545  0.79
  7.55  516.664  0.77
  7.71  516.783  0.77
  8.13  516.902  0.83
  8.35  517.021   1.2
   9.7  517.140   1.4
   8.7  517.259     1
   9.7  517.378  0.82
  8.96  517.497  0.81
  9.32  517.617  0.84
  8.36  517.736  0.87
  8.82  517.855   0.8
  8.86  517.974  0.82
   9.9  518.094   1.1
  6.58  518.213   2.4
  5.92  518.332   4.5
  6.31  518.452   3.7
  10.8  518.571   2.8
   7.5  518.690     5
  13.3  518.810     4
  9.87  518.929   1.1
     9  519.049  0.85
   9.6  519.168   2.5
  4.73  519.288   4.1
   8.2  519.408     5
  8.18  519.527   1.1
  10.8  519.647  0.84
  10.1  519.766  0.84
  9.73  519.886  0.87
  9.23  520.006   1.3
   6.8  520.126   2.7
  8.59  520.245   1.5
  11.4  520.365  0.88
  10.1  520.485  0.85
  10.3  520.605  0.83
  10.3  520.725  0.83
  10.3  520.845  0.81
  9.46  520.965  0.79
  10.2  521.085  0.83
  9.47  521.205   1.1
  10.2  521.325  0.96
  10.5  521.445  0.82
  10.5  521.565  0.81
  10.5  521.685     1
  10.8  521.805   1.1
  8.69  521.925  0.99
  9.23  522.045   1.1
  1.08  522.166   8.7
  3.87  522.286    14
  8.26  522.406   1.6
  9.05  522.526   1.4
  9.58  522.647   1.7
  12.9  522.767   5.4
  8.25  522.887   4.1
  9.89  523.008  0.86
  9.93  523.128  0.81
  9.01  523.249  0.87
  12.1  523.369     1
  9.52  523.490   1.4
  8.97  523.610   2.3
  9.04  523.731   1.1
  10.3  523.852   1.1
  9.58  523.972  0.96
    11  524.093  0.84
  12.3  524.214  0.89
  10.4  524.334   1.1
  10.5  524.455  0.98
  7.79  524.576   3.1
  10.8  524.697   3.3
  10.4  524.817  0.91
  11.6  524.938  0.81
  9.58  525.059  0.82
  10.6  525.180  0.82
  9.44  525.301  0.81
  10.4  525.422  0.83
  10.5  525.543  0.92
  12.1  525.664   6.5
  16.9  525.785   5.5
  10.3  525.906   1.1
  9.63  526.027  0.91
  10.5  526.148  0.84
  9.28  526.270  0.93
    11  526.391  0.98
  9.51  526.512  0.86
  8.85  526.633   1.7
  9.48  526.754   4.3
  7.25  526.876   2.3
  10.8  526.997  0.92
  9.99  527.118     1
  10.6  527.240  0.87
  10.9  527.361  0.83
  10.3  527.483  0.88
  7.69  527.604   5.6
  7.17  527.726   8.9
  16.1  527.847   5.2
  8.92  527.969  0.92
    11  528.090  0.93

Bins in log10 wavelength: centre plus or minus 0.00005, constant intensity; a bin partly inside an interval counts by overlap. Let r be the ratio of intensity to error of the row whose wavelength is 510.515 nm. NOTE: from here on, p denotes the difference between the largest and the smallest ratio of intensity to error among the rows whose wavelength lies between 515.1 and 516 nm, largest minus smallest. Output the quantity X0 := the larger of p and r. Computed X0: 5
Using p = 5.4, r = 3.0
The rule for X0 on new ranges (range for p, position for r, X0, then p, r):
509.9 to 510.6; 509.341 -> 10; 3.4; 9.8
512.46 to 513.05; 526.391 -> 11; 1.5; 11.2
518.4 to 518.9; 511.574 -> 6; 2.4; 6.1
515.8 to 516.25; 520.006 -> 7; 2.1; 7.1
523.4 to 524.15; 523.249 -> 10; 9.2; 10.4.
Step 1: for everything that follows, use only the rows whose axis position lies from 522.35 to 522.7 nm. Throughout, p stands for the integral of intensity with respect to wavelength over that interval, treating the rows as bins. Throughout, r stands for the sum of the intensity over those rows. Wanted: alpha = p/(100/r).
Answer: 1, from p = 3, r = 27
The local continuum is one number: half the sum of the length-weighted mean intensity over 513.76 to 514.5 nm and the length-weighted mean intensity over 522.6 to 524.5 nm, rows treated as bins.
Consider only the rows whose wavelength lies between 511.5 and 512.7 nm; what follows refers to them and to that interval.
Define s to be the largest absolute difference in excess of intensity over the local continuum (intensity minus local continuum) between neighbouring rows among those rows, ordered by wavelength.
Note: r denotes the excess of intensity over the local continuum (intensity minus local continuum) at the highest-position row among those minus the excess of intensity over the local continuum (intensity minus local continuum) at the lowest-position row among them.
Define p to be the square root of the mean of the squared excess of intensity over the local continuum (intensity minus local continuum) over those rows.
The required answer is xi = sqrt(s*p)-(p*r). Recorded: -3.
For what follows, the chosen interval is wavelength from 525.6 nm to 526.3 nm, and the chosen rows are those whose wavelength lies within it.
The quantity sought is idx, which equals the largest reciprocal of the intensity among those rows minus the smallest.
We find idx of 0.05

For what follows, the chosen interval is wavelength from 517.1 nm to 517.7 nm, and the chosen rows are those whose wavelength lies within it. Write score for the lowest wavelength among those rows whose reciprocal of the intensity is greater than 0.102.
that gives 517.140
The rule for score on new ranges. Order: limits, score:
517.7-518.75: 517.736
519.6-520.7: 519.886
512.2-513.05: 512.399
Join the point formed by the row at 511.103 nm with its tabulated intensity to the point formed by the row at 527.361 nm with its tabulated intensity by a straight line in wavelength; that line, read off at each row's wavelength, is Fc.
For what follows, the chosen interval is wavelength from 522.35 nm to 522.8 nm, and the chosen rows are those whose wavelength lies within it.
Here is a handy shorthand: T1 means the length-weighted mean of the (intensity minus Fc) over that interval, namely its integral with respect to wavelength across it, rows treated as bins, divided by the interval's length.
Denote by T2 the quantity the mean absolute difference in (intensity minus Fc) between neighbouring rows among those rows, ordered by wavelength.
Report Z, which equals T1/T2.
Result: -0.7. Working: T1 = -1.1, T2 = 1.5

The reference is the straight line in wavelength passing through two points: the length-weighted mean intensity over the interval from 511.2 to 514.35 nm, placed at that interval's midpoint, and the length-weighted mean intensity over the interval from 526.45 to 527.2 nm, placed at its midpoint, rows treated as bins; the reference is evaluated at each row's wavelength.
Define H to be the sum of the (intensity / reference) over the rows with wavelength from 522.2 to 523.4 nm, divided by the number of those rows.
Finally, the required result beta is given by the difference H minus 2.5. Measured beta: -1.53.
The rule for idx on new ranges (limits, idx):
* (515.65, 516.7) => 0.04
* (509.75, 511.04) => 0.04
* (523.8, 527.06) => 0.08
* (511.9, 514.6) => 0.07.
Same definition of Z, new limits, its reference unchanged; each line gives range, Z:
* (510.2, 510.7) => -0.1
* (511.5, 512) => 0.3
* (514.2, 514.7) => -0.5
